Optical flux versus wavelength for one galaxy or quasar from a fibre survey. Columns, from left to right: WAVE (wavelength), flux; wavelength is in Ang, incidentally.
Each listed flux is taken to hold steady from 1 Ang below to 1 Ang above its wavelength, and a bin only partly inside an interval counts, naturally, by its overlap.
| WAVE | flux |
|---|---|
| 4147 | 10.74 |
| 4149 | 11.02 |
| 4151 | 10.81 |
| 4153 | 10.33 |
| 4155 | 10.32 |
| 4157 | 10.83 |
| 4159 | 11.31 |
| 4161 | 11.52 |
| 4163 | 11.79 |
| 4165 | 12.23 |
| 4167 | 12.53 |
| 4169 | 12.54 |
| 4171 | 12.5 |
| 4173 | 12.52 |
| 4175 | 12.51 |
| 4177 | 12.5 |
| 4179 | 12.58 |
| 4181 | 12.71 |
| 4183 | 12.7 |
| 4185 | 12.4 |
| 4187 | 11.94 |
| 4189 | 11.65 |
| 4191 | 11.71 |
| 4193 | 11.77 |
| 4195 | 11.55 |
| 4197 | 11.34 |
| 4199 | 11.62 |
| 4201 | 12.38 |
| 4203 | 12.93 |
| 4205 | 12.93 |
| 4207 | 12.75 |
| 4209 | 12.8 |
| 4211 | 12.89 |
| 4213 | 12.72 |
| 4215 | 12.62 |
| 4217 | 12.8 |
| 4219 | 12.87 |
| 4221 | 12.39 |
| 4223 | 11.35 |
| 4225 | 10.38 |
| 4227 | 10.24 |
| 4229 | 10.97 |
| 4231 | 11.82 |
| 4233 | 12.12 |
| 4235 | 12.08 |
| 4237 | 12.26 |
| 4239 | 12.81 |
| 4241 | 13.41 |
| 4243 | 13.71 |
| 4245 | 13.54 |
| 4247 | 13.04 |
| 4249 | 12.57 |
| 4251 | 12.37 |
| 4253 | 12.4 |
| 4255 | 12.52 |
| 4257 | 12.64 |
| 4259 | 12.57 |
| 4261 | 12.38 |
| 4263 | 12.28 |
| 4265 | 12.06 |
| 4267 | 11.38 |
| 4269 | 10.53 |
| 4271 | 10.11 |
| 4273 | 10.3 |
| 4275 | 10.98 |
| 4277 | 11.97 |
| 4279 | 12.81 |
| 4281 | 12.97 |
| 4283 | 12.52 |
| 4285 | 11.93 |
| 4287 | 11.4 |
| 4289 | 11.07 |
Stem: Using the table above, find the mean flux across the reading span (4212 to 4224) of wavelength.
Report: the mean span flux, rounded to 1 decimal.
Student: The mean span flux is 12.5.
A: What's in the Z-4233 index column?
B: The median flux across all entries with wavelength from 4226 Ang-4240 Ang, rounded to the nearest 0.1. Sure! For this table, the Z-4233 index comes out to 12.1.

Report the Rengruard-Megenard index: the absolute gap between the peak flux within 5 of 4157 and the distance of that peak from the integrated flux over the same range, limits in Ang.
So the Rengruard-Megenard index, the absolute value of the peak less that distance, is 86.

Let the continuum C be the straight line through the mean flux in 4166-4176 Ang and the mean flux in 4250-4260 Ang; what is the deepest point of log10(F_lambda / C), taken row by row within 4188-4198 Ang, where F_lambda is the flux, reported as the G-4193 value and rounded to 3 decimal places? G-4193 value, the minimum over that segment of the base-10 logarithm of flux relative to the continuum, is -0.043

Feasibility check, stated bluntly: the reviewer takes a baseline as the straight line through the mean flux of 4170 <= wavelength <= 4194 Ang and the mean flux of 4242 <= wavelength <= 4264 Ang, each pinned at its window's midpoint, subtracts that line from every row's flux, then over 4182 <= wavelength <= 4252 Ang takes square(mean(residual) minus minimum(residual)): 4.4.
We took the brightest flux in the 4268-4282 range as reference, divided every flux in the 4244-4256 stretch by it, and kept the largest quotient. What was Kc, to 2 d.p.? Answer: 1.04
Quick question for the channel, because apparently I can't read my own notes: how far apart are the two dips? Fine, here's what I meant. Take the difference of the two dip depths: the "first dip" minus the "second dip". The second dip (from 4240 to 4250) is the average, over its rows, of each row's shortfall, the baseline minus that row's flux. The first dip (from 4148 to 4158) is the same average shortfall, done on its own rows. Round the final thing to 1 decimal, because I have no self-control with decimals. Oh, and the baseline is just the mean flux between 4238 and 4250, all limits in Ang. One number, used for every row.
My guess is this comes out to 2.6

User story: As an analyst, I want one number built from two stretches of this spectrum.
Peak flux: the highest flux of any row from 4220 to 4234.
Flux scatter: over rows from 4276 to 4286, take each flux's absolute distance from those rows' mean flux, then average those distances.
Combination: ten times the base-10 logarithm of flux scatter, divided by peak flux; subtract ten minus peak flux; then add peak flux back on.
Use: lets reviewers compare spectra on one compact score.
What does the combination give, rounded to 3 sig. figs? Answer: 14.5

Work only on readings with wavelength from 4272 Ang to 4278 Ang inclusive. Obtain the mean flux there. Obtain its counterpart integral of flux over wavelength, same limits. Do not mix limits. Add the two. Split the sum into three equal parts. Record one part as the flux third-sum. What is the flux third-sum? 25.9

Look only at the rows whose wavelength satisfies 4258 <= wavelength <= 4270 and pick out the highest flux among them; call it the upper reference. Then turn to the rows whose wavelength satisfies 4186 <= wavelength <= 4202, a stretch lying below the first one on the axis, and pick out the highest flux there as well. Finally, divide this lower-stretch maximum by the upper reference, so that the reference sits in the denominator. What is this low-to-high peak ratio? 0.98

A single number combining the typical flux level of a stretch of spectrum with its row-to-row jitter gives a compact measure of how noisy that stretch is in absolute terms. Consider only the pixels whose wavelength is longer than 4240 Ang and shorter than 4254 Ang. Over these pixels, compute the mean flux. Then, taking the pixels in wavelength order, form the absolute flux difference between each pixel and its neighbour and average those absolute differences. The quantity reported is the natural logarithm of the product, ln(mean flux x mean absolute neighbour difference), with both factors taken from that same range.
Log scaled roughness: 1.29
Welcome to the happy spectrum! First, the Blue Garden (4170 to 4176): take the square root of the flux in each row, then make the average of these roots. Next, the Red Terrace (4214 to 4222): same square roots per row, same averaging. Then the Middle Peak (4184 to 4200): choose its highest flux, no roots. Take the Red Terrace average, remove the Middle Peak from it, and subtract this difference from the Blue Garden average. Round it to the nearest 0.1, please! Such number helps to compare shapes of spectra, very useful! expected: 12.4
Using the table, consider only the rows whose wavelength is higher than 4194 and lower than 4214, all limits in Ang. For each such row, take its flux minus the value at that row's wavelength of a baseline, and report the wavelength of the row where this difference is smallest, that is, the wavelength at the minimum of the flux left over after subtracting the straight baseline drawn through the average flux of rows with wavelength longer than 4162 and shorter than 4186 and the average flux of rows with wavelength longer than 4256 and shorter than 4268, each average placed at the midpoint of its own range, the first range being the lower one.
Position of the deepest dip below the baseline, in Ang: 4197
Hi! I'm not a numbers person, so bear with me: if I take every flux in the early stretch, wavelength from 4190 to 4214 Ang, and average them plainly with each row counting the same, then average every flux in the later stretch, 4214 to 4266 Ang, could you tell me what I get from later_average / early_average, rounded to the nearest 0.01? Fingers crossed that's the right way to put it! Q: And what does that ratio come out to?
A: 1.00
